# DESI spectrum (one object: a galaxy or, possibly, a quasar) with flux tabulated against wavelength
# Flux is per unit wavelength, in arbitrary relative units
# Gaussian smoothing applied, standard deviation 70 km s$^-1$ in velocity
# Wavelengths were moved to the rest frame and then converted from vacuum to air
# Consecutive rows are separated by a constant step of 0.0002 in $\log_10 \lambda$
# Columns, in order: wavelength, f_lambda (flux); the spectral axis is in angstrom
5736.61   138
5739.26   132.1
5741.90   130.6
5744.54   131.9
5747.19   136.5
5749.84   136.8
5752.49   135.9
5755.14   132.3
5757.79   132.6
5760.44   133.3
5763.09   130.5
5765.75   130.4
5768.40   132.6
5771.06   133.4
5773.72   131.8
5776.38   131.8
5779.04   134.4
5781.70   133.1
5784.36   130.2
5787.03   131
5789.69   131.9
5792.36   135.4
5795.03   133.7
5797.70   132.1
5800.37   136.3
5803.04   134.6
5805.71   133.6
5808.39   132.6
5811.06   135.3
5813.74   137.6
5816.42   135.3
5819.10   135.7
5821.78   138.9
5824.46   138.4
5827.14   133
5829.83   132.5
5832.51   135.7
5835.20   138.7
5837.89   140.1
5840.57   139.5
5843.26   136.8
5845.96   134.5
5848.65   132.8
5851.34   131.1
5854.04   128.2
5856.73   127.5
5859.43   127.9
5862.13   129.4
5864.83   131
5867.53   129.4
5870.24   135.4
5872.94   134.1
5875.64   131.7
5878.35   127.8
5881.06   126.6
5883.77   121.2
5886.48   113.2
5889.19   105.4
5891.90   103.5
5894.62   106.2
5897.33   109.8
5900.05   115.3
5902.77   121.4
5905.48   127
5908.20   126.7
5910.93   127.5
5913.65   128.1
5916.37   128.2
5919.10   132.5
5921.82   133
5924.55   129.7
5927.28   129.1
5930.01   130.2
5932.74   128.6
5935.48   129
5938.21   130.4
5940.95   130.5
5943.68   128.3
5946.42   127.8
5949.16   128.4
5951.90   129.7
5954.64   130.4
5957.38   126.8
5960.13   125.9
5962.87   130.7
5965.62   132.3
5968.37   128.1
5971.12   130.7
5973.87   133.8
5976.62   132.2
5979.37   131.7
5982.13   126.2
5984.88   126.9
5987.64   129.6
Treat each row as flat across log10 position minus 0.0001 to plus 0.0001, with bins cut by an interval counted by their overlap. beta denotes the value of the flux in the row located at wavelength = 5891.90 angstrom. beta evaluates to 103.5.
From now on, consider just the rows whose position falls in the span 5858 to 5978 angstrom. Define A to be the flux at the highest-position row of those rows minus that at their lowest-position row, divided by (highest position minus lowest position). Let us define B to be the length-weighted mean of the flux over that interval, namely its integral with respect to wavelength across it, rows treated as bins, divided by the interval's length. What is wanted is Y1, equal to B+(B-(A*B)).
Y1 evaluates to 248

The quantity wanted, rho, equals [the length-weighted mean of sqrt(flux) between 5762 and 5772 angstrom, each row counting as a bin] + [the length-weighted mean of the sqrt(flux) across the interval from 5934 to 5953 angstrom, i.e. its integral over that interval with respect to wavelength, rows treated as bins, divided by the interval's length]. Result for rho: 22.8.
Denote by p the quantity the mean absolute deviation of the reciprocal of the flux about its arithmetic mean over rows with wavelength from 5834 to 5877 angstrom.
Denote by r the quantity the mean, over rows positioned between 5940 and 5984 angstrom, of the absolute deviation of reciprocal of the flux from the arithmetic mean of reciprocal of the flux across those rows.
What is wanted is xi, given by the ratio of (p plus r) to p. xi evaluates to 1.6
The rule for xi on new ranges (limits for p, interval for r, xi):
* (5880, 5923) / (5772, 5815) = 1.1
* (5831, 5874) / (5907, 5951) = 1.4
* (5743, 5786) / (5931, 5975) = 2.1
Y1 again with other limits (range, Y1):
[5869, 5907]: 268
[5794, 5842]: 254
